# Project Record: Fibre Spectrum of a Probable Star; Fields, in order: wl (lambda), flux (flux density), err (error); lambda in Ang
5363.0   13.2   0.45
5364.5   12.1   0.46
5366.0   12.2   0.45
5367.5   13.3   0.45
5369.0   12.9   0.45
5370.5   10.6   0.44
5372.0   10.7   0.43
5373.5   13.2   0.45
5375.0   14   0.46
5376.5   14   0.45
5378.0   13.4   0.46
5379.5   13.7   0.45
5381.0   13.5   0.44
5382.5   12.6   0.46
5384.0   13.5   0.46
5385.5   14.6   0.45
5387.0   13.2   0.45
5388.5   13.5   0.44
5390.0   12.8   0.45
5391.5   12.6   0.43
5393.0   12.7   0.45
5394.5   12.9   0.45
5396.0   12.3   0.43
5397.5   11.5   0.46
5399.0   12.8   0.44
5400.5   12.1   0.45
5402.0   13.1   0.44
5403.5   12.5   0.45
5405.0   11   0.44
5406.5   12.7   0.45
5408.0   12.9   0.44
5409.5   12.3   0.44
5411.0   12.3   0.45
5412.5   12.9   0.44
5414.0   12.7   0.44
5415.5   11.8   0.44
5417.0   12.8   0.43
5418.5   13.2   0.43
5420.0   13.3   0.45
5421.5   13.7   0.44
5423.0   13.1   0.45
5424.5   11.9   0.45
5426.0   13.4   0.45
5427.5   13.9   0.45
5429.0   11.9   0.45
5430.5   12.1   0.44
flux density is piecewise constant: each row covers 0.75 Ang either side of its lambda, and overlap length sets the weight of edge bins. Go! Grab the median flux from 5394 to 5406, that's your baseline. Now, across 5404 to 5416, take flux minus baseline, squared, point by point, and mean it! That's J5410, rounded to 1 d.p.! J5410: 0.4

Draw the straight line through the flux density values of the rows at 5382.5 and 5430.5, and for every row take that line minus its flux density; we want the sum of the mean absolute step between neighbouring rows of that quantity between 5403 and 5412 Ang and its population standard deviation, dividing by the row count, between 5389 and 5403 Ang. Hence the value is 1.26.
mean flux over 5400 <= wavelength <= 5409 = 12.4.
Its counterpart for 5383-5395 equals 13.2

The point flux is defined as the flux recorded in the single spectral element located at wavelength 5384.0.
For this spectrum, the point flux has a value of 13.5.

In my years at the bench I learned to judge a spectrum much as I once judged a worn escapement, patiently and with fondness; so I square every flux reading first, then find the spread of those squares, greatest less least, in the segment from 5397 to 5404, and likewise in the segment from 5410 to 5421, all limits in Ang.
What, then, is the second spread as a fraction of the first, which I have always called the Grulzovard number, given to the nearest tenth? 1.0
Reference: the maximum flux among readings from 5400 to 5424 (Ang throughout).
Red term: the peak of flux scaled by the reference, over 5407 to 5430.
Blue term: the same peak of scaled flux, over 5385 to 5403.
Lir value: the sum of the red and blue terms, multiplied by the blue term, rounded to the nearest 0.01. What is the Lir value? 2.22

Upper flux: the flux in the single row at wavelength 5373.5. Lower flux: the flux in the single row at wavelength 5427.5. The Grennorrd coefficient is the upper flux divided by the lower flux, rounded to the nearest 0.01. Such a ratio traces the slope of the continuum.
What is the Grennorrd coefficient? 0.95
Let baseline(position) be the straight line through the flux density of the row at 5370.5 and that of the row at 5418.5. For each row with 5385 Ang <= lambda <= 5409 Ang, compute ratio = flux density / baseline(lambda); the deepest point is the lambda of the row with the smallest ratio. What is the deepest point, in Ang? 5405.0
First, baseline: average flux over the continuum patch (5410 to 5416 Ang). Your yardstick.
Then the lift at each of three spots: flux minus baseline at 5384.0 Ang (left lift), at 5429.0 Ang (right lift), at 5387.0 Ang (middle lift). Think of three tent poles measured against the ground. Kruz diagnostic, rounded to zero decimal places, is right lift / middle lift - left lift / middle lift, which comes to -2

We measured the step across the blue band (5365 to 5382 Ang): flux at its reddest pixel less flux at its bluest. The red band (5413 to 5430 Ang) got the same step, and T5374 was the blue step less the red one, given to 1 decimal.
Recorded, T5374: 2.1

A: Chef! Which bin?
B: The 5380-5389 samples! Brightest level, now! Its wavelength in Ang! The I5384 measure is 5385.5 Ang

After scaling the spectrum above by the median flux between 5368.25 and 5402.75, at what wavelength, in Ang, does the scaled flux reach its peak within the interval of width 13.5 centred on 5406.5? 5402.0 Ang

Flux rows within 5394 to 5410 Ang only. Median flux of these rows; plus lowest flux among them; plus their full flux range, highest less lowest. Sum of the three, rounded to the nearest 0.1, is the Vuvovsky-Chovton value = 25.6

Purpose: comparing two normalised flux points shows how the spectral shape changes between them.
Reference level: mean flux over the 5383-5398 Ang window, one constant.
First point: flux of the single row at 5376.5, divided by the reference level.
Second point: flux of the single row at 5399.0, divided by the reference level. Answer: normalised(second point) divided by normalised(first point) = 0.91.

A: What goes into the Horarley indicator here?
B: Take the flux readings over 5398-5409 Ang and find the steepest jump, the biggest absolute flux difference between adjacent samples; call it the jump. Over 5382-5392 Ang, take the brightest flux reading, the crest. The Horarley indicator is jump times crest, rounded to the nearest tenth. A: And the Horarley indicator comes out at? 24.8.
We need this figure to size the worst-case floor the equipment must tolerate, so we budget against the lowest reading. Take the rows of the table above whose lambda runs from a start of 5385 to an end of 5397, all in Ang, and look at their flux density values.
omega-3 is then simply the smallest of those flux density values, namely 12.3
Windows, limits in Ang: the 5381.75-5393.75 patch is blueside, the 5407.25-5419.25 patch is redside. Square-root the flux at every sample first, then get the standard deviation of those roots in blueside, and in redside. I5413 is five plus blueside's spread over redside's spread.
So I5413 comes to 6.46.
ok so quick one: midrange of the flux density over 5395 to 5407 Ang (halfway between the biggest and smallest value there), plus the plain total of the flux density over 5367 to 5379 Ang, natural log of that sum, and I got 4.74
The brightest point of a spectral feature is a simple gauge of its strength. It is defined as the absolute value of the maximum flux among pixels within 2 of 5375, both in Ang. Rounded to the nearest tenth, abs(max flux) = 14.0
